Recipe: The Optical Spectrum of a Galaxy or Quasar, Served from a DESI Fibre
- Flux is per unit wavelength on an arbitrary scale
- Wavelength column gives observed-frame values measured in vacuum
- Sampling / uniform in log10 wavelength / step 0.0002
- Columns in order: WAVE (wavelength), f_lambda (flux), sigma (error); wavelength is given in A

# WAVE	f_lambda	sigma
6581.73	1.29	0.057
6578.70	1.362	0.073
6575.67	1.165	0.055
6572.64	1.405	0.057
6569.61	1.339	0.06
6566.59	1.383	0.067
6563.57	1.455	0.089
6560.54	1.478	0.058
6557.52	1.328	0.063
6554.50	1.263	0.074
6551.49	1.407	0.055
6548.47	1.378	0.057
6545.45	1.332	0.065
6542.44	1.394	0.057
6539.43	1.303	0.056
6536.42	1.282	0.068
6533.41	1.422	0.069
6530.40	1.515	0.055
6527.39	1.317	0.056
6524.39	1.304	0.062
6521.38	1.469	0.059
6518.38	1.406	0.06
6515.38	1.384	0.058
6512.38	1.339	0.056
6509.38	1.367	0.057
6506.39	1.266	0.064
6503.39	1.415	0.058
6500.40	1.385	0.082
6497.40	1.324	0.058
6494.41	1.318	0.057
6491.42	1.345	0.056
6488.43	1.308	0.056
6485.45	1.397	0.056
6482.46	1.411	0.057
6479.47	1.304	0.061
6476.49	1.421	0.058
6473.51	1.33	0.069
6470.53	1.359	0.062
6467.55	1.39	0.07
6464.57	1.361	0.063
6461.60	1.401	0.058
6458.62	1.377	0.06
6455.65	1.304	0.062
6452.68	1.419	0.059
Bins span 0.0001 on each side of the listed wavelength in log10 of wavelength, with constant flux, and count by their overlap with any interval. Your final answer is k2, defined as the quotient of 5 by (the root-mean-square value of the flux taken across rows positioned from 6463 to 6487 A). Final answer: 3.64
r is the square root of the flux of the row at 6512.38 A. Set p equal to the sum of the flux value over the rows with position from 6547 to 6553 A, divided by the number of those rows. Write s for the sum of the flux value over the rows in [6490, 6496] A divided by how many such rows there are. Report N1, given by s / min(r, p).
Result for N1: 1.15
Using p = 1.39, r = 1.157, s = 1.33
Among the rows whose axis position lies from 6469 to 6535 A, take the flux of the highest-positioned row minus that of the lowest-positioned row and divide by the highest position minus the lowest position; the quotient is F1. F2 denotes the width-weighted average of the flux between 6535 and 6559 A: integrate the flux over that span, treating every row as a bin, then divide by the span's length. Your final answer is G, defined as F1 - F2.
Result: -1.34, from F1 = 0.0010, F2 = 1.34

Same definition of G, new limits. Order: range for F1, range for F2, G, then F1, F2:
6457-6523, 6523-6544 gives -1.36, 0.0015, 1.36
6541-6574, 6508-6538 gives -1.38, 0.0004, 1.38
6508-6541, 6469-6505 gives -1.36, -0.0021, 1.36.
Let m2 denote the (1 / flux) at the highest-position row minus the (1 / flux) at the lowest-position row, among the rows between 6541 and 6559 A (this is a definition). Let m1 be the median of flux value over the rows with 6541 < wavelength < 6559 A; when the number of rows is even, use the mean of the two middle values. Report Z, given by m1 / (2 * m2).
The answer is 19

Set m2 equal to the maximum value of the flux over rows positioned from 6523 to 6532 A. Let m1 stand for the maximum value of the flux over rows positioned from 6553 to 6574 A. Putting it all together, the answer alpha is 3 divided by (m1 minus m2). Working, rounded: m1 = 1.478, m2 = 1.515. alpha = -81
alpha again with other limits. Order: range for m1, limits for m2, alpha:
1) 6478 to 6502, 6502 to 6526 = -52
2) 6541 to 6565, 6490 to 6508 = 48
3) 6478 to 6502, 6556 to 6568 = -45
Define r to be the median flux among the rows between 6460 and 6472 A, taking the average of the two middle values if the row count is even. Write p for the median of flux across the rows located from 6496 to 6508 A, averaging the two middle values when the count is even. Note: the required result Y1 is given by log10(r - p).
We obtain -1.68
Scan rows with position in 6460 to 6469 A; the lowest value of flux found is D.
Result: 1.361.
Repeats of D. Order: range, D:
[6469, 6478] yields 1.33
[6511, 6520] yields 1.339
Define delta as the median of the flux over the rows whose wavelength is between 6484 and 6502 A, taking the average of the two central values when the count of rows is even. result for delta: 1.33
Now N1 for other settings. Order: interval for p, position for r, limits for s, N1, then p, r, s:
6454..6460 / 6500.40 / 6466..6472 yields 1.17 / 1.34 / 1.177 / 1.37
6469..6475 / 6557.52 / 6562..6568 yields 1.23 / 1.34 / 1.152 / 1.42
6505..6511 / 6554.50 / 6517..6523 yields 1.28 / 1.32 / 1.124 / 1.44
